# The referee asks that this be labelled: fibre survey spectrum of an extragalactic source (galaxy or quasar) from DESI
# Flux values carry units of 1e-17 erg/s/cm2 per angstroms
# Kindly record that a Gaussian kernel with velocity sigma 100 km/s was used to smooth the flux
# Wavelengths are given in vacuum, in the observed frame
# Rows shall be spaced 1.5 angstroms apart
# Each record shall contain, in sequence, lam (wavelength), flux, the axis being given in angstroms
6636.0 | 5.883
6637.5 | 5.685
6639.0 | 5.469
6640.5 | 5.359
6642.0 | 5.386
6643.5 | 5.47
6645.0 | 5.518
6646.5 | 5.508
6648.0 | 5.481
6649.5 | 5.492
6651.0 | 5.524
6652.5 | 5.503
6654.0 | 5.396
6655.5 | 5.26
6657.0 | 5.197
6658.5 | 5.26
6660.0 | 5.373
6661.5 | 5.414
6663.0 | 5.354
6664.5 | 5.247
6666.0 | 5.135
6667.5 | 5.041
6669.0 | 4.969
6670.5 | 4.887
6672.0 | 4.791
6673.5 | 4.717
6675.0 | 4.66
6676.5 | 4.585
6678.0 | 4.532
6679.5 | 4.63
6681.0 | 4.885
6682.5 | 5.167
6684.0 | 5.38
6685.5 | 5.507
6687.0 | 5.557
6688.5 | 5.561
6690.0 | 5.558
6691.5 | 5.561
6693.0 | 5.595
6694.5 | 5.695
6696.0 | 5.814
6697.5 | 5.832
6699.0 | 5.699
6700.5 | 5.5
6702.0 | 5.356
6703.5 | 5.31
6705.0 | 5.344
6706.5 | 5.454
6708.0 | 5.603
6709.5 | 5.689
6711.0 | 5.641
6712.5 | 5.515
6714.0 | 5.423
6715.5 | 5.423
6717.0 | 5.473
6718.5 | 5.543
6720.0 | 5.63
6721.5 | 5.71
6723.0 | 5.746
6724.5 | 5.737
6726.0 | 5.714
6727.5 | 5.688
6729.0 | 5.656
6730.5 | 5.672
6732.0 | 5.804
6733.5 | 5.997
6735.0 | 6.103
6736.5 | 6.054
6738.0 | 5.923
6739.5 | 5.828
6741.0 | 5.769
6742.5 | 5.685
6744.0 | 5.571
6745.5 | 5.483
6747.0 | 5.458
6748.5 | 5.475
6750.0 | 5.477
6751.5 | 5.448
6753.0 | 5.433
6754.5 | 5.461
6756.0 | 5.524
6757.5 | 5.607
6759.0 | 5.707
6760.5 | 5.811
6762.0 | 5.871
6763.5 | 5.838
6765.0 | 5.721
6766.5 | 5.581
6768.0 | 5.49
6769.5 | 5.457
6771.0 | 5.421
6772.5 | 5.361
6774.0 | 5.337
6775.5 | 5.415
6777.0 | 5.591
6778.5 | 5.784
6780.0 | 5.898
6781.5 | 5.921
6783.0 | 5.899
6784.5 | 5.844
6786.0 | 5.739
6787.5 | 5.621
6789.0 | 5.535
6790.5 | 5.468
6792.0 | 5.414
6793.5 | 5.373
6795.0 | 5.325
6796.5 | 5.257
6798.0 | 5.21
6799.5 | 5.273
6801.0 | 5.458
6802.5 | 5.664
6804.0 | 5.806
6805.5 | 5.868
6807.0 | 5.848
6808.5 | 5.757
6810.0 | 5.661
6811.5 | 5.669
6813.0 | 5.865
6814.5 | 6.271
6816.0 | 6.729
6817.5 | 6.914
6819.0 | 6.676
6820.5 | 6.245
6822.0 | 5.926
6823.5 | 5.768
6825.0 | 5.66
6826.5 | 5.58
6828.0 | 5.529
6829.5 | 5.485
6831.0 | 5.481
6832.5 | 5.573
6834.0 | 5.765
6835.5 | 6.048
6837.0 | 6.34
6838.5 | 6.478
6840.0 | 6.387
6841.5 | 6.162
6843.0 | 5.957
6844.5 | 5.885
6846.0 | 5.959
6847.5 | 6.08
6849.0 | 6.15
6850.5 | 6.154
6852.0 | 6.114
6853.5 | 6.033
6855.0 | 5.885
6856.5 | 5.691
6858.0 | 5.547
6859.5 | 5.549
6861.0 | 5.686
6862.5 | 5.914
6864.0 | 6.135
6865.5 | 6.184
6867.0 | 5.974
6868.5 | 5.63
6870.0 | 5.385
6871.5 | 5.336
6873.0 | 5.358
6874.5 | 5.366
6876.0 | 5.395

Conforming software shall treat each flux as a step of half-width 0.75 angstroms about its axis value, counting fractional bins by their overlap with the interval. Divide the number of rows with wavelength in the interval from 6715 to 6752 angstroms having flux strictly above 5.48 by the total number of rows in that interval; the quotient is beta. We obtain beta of 0.76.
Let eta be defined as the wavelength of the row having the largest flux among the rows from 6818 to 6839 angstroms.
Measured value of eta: 6819.0 angstroms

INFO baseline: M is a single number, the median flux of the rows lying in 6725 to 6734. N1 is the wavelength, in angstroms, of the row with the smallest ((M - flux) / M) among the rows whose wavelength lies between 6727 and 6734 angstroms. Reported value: 6733.5 angstroms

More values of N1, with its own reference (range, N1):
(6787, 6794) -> 6787.5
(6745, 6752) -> 6745.5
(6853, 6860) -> 6853.5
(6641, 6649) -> 6645.0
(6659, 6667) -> 6661.5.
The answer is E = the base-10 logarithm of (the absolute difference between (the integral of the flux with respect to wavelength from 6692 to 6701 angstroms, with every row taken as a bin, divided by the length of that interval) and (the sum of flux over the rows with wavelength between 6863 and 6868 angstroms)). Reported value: 1.100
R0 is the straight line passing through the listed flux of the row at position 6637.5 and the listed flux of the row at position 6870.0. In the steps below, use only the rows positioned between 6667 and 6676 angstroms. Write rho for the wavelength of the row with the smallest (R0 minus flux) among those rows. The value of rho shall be 6667.5 angstroms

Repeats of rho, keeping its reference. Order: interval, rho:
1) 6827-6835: 6834.0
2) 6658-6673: 6661.5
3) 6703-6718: 6709.5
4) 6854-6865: 6864.0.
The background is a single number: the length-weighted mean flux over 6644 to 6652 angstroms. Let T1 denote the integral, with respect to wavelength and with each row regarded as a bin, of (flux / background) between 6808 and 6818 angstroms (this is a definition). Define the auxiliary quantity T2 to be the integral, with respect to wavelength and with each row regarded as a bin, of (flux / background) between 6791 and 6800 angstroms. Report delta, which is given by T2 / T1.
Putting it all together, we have 0.78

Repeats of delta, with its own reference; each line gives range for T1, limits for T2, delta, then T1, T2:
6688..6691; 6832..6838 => 2.15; 3.0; 7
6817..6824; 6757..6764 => 0.92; 8.0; 7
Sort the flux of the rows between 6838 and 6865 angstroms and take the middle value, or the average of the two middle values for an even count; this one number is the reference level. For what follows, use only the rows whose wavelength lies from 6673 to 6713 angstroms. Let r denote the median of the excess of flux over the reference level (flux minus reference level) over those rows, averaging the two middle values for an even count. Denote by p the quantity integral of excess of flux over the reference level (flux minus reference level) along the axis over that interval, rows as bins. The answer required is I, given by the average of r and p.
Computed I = -13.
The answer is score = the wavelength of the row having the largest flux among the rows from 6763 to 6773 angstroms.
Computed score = 6763.5 angstroms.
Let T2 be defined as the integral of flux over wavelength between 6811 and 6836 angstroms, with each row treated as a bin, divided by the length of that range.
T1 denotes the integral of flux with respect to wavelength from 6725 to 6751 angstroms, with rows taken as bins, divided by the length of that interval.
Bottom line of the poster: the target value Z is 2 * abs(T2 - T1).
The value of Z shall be 0.46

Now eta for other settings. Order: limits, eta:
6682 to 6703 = 6697.5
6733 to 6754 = 6735.0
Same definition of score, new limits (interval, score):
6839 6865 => 6840.0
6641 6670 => 6651.0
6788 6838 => 6817.5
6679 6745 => 6735.0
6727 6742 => 6735.0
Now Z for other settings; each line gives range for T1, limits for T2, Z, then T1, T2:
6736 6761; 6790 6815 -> 0.06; 5.62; 5.59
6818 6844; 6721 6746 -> 0.35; 5.95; 5.78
